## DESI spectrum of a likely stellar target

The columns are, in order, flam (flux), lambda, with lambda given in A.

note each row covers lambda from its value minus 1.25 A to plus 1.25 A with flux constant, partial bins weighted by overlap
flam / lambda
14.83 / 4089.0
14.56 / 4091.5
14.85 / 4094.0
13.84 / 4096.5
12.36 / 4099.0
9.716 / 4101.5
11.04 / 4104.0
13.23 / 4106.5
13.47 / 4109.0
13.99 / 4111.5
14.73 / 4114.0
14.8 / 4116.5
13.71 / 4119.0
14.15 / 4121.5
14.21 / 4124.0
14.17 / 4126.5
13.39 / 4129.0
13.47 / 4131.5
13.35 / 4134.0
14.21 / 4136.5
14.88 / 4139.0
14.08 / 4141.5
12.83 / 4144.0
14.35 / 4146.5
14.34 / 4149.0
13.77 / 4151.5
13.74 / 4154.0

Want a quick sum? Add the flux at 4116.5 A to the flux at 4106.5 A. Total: 28.0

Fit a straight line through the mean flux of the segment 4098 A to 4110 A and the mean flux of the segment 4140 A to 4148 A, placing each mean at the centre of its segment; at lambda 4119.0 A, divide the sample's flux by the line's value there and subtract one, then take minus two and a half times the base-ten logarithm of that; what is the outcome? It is 2.7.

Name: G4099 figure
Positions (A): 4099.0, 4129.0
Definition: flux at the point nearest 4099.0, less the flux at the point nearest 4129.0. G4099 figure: -1.0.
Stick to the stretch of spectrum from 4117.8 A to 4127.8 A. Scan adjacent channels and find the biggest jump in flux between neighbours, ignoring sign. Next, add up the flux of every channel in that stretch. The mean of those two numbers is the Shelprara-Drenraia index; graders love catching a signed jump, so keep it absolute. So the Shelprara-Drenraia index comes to 28.3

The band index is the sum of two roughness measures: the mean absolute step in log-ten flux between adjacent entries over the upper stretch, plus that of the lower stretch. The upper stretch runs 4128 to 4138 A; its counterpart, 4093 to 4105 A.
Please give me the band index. 0.0711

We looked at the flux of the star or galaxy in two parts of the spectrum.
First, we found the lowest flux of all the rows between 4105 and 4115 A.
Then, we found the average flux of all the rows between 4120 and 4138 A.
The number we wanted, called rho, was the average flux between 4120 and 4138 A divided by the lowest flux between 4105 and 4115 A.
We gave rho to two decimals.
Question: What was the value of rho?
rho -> 1.05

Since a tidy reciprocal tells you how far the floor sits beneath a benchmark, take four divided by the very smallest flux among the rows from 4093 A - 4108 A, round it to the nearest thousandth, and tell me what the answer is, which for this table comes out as 0.412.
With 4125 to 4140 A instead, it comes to 0.300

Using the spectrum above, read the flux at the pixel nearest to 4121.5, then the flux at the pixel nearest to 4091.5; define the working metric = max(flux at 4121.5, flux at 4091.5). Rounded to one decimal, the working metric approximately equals 14.6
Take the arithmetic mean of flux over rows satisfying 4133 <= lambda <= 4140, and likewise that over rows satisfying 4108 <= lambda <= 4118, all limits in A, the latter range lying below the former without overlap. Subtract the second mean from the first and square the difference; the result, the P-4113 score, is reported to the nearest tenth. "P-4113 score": 0.0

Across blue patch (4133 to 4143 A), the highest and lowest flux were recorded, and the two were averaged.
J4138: 14.1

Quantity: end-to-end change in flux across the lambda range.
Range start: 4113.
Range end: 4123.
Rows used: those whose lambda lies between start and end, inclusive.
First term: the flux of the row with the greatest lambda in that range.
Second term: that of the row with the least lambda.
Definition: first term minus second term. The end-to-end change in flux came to -0.6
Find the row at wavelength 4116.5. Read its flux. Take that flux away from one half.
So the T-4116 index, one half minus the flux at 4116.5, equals -14.3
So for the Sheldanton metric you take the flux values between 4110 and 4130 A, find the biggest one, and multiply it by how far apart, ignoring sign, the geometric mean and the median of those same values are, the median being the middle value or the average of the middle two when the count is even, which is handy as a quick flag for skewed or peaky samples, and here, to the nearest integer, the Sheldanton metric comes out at 0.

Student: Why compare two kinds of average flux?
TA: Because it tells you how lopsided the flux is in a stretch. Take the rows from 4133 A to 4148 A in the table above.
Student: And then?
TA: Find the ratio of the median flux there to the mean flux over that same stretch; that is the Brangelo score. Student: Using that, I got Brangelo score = 1.01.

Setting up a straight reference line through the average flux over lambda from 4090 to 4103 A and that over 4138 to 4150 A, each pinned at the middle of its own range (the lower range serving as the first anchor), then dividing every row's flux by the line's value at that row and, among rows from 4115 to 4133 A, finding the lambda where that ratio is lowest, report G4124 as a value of 4129.0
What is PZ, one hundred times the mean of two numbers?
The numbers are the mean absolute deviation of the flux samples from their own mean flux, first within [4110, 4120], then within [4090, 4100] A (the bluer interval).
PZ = 63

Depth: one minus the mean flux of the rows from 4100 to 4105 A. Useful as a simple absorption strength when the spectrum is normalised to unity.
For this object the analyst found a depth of -9.4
